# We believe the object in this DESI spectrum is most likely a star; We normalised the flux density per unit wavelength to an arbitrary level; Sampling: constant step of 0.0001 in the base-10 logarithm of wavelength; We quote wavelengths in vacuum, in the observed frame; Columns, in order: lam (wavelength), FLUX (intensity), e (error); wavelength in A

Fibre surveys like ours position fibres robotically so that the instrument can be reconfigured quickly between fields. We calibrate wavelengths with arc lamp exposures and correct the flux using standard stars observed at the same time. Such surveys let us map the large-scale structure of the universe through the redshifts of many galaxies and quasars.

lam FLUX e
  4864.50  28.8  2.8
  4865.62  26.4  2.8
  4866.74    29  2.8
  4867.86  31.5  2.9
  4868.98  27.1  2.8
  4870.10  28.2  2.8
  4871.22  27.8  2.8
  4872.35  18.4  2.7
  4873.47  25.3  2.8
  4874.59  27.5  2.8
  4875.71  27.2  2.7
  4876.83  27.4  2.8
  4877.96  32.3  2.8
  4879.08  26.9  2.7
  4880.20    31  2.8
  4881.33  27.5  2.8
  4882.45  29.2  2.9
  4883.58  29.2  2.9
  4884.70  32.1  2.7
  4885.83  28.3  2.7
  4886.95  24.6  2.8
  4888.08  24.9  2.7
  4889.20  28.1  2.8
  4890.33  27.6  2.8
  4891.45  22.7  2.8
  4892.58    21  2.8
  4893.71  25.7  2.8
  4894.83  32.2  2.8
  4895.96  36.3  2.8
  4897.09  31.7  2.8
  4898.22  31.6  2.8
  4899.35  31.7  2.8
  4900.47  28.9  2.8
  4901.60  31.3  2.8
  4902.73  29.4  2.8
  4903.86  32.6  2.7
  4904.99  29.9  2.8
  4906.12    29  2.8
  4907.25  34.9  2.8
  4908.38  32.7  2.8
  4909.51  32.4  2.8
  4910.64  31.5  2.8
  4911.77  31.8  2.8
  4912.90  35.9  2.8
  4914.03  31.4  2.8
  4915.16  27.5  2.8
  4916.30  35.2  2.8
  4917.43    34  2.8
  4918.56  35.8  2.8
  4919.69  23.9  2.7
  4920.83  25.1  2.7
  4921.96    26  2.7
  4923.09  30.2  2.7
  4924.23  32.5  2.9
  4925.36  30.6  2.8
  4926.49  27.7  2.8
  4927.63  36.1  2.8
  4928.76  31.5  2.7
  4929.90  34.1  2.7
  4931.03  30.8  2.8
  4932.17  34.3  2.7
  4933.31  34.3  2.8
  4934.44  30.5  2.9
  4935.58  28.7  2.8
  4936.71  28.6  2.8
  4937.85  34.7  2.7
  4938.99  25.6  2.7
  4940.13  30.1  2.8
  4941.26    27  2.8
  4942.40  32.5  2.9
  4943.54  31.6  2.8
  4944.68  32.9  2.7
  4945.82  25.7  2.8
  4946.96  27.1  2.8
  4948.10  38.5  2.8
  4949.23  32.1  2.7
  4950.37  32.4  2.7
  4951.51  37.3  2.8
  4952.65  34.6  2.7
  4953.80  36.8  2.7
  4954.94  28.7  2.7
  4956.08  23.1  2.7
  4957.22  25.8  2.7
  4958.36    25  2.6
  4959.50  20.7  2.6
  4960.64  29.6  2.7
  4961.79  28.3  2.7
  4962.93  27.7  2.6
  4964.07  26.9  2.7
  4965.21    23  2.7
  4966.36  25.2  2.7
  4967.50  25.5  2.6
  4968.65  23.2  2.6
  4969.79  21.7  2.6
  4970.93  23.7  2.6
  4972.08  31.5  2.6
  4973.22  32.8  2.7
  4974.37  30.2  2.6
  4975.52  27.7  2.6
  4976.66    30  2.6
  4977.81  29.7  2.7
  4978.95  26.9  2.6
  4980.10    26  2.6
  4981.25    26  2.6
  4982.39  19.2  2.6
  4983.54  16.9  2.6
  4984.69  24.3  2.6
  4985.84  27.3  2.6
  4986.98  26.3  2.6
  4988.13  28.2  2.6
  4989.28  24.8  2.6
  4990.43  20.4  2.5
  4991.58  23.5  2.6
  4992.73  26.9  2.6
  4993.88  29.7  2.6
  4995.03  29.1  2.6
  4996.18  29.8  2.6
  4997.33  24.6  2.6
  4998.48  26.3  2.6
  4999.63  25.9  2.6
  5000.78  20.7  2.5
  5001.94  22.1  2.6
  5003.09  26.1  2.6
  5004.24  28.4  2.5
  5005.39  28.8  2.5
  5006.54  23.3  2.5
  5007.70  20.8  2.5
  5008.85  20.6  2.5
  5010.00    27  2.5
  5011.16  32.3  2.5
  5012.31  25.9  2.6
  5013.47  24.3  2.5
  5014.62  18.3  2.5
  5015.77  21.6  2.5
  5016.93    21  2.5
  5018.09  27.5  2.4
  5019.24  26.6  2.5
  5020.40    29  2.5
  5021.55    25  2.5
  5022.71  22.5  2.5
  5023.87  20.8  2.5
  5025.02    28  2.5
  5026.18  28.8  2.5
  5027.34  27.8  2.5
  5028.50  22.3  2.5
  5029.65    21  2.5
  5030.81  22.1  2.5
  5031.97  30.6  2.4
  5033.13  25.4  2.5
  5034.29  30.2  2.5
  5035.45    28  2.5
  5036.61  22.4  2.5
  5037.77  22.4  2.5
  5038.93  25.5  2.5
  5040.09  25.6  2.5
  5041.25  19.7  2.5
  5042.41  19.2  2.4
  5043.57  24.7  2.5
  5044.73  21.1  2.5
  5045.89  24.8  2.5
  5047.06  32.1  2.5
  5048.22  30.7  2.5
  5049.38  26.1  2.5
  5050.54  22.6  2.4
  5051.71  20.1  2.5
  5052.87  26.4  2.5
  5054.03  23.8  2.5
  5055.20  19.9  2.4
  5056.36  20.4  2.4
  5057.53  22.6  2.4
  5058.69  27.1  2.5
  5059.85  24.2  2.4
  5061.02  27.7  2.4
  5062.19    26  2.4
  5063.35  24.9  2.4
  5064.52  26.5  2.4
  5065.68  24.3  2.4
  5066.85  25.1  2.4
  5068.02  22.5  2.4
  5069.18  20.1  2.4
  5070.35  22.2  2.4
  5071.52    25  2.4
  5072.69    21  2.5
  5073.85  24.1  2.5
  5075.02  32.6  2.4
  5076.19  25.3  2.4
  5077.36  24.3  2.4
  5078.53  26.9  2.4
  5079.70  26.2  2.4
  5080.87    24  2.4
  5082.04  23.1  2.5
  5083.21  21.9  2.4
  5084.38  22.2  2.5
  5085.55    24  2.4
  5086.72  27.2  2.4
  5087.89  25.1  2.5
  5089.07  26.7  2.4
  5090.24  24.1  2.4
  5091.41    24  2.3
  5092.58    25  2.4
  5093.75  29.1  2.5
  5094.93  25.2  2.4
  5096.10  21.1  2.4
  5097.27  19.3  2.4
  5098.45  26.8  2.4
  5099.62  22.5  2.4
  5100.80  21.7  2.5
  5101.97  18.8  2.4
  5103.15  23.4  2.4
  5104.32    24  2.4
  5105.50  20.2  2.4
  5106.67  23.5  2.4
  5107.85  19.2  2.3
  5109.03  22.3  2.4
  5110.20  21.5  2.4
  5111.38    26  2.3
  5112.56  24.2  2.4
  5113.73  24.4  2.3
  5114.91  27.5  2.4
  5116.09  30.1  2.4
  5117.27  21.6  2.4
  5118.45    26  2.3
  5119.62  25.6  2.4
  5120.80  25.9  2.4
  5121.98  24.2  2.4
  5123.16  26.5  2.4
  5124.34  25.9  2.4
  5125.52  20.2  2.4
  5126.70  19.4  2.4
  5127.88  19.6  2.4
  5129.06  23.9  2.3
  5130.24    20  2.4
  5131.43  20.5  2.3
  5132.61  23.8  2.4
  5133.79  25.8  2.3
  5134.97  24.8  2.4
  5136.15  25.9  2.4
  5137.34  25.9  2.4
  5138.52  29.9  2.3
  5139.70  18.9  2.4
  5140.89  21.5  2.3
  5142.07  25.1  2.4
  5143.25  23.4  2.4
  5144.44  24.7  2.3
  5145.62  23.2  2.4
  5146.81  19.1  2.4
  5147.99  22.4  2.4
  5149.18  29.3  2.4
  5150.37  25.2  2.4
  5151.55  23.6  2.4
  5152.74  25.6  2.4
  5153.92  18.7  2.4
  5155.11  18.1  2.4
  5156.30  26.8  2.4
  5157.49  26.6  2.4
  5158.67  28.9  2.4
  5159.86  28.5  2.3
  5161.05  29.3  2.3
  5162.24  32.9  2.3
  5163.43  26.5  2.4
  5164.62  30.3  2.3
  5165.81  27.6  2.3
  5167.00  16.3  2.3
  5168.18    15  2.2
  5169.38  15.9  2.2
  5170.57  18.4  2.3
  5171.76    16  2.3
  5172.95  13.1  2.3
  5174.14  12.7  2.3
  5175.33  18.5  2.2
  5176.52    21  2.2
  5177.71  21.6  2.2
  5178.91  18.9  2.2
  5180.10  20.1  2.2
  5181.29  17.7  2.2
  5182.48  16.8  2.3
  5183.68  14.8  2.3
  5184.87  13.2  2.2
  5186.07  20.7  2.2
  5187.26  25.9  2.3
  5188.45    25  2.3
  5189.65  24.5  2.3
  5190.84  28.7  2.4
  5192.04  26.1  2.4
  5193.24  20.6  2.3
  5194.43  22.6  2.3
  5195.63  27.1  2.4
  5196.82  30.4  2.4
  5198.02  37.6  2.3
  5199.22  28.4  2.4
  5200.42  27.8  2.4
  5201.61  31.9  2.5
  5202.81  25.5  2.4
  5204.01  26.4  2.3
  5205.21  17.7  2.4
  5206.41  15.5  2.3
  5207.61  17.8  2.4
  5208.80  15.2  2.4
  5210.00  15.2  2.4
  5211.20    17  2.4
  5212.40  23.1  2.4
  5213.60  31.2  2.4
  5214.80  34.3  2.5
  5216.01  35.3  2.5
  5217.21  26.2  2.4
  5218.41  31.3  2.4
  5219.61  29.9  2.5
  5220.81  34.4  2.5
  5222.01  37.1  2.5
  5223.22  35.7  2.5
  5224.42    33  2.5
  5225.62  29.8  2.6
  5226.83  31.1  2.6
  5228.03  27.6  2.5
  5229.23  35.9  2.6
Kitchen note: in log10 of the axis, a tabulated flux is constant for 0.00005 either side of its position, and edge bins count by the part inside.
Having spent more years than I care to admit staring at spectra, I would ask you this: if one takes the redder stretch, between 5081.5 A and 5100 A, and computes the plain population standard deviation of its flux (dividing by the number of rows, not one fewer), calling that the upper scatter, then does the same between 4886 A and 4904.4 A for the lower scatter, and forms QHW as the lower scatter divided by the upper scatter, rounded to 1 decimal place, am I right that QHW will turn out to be 1.6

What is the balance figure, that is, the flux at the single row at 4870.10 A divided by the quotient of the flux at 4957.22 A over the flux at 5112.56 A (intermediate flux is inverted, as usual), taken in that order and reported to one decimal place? 26.5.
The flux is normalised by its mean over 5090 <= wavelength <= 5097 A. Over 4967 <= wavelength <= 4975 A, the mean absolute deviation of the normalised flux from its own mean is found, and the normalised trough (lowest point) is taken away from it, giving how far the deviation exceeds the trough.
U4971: -0.72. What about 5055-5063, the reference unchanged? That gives -0.70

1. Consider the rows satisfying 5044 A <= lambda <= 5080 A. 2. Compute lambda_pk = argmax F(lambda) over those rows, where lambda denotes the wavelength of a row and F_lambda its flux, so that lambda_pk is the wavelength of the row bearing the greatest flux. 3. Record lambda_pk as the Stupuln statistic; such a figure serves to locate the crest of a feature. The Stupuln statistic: 5075.02 A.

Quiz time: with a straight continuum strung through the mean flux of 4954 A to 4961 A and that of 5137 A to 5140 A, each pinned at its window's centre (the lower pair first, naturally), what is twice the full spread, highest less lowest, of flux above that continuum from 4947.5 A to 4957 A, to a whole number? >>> 31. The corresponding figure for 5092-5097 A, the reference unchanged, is 16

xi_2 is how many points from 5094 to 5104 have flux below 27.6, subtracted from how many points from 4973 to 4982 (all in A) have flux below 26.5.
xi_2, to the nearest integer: -6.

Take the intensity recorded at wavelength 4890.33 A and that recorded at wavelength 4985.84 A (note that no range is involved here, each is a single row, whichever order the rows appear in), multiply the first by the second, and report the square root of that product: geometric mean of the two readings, 27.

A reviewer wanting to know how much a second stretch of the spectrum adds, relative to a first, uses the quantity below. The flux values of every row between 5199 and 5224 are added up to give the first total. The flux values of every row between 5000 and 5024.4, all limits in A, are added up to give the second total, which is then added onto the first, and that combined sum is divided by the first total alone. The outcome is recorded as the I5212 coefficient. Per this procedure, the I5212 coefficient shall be 1.92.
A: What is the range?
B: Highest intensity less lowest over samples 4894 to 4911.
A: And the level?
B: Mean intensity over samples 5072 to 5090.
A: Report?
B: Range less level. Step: -18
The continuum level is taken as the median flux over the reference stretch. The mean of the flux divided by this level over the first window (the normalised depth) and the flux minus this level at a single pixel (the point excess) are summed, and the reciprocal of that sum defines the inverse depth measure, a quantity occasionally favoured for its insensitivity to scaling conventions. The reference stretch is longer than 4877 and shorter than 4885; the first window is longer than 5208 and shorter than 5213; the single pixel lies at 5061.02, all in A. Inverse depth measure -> -1.1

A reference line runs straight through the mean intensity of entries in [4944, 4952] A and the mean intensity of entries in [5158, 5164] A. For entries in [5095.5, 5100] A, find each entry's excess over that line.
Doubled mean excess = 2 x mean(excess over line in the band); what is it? -15.4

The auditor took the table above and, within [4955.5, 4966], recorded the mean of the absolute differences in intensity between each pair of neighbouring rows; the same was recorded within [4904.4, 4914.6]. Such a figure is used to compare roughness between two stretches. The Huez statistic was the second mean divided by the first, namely 0.82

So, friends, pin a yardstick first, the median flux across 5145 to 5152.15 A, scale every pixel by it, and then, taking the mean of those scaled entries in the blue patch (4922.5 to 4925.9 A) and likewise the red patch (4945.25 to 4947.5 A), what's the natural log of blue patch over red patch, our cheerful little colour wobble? 0.16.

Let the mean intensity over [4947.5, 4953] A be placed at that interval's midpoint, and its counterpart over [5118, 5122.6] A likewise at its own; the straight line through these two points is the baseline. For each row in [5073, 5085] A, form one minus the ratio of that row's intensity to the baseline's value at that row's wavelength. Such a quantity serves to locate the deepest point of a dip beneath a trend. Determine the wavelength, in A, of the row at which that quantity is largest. 5083.21 A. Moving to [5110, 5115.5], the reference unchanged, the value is 5110.20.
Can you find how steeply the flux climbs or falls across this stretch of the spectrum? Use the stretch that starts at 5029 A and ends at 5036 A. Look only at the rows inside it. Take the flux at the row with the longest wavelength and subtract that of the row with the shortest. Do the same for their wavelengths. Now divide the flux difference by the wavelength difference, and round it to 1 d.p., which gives 1.2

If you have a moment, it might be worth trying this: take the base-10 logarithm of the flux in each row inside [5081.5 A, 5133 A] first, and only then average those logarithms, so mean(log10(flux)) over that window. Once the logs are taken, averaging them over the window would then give 1.37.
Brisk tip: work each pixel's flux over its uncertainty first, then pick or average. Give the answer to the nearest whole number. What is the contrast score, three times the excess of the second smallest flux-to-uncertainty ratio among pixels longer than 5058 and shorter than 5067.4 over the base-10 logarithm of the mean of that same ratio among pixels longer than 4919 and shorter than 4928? 27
